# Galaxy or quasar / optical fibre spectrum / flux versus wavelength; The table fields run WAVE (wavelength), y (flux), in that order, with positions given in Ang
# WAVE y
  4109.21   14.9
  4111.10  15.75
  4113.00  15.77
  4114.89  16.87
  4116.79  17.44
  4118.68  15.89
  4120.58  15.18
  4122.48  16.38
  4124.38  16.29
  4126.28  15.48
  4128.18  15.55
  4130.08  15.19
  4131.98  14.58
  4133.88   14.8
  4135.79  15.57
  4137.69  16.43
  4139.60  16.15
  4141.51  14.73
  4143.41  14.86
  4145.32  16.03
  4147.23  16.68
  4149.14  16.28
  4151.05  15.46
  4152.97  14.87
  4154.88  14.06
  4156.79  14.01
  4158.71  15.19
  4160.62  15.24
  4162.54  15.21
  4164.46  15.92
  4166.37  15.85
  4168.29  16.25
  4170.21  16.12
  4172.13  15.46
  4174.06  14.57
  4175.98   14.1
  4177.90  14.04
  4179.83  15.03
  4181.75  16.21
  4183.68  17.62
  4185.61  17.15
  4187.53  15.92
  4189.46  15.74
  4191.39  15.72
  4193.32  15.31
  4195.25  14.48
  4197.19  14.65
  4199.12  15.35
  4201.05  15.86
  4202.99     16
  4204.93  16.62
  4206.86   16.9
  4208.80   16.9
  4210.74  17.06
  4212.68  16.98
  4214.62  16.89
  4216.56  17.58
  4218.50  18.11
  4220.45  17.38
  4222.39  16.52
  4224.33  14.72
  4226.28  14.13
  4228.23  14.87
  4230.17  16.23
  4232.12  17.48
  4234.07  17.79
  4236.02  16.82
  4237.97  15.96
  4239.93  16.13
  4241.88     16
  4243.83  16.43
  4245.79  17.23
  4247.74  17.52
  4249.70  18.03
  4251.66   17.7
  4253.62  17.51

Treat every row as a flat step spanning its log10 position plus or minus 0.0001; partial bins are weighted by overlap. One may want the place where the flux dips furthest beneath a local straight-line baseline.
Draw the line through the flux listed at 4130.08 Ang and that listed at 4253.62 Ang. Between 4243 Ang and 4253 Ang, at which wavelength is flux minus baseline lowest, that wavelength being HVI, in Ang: 4243.83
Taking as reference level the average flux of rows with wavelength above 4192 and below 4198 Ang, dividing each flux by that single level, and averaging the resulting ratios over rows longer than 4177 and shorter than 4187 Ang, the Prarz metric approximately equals 1.08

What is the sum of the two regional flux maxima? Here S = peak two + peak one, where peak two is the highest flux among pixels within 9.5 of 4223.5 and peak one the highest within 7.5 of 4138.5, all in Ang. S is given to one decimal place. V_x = 34.5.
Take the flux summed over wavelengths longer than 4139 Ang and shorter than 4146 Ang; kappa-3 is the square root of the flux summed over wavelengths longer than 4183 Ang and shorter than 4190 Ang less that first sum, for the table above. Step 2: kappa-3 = 2.16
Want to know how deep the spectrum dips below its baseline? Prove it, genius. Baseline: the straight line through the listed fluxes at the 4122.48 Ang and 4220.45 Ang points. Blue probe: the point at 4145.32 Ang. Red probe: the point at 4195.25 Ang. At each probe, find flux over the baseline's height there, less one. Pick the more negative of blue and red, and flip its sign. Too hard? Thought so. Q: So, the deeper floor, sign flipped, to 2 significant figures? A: 0.15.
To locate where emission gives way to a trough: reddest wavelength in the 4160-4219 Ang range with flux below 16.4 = 4202.99 Ang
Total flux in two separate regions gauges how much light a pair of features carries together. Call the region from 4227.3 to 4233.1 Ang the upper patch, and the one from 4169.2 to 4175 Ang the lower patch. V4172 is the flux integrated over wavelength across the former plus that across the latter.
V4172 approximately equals 183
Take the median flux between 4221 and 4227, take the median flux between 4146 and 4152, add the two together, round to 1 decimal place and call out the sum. 31.0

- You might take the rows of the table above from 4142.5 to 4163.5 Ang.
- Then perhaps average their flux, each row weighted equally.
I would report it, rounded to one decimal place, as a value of 15.3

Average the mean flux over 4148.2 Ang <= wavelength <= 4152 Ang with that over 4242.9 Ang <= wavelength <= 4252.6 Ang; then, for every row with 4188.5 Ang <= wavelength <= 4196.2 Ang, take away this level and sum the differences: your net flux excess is -5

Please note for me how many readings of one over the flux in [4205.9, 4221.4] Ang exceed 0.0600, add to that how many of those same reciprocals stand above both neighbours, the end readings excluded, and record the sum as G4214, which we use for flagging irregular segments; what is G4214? 1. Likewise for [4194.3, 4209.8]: 6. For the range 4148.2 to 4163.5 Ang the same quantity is 9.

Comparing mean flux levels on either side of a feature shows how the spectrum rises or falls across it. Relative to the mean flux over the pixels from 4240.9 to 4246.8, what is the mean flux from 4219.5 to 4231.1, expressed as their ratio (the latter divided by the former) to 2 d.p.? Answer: 0.94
